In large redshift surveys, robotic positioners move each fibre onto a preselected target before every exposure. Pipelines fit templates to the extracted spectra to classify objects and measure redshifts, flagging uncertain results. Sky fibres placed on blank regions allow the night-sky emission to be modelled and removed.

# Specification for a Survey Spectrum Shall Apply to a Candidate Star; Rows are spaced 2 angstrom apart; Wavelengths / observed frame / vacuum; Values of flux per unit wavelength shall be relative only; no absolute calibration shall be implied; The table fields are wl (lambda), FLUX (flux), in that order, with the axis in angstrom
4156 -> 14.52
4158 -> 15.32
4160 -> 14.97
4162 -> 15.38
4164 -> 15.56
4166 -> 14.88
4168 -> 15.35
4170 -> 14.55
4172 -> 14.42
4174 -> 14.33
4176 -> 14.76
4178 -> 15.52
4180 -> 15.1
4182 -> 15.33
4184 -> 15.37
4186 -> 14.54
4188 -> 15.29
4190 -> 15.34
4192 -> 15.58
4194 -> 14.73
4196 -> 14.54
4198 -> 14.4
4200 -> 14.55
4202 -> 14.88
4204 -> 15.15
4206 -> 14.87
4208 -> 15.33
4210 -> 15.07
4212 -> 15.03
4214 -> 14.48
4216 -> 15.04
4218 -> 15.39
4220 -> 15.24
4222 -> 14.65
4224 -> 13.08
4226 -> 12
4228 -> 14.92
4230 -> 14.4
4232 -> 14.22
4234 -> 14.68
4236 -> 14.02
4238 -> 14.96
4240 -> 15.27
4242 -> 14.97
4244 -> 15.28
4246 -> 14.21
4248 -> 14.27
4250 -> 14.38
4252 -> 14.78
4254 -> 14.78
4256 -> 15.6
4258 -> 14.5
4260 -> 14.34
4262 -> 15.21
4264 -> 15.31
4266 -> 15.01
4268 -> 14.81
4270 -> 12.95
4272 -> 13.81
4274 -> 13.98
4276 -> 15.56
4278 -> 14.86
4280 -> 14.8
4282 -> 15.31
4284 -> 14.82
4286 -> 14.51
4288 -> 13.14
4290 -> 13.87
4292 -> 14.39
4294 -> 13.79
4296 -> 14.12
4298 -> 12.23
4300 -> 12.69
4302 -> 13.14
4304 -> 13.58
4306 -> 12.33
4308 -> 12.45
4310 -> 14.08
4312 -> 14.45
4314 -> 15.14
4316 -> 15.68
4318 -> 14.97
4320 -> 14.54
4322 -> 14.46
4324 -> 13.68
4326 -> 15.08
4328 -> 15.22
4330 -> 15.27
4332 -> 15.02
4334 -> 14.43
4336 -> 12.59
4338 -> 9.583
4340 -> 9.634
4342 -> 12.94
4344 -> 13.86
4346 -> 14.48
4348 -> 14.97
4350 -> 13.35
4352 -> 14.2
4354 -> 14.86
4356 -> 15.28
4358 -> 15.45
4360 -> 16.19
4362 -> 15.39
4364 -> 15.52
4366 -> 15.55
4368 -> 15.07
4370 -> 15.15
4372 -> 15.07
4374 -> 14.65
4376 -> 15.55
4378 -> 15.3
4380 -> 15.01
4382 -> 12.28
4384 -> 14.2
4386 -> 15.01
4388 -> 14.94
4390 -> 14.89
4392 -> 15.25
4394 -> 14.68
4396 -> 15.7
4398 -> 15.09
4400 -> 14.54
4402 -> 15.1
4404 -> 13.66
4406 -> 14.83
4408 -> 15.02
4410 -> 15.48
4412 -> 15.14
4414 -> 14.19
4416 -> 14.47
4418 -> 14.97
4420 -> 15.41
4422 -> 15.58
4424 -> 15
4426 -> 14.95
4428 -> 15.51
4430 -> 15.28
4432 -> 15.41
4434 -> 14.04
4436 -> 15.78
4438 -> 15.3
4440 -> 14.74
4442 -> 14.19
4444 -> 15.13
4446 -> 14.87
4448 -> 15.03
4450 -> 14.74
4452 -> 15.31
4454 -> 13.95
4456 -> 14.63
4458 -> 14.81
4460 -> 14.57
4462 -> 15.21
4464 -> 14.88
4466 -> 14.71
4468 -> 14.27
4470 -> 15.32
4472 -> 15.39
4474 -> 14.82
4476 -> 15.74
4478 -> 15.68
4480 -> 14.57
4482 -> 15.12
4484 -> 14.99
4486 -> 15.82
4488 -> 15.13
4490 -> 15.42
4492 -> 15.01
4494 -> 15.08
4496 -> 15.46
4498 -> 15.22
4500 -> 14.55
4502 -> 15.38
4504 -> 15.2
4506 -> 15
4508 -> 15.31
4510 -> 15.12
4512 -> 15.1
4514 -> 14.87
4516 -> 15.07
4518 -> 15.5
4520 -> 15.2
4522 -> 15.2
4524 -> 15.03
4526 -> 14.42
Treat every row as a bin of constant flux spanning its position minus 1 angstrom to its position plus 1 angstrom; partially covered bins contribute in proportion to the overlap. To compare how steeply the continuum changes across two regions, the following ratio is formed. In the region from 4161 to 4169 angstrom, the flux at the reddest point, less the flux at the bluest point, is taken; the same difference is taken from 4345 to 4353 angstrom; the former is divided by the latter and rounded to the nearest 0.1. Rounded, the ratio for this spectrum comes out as 0.1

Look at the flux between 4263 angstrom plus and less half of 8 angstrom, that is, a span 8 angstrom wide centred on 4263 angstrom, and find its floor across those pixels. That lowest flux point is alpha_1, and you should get 14.34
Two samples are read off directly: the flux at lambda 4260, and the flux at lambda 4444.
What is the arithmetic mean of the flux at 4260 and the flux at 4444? 14.7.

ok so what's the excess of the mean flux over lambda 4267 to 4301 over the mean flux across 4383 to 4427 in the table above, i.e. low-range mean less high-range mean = -0.8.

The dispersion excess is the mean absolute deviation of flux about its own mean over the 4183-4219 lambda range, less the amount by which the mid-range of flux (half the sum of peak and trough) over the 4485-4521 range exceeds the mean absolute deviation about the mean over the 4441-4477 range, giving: -14.5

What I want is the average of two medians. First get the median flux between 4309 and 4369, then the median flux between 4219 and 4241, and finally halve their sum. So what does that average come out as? 14.8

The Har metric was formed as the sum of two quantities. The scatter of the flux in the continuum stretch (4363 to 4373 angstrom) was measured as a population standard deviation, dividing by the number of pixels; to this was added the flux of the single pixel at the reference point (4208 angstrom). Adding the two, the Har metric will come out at 15.5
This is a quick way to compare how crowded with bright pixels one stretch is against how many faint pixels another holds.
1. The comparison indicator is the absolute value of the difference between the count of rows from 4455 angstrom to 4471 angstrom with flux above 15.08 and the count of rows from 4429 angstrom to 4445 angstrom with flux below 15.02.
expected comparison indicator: 1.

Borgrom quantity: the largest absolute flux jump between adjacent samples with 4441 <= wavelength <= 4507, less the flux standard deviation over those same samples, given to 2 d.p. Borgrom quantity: 0.93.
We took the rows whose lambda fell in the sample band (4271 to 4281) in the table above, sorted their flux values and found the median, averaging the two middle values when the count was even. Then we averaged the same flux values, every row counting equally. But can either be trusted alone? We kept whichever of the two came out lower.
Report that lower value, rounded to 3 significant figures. 14.6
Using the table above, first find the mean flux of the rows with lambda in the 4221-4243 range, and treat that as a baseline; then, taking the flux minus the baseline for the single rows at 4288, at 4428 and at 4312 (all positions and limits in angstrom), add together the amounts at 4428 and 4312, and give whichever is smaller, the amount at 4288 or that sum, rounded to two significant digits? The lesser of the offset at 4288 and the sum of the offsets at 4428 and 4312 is -1.1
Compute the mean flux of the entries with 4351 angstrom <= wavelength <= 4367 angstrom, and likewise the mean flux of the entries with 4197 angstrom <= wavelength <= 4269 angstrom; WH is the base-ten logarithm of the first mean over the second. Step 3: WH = 0.018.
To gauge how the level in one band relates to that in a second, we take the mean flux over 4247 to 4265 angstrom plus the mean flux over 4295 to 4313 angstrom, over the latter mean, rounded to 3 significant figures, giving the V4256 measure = 2.12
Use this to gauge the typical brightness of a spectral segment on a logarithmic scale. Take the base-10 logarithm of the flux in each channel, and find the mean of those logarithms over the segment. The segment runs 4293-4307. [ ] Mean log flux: 1.12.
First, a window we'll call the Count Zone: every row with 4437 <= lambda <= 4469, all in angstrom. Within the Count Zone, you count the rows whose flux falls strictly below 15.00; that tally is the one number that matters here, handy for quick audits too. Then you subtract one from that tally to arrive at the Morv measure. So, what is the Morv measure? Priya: 10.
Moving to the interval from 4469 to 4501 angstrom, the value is 3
